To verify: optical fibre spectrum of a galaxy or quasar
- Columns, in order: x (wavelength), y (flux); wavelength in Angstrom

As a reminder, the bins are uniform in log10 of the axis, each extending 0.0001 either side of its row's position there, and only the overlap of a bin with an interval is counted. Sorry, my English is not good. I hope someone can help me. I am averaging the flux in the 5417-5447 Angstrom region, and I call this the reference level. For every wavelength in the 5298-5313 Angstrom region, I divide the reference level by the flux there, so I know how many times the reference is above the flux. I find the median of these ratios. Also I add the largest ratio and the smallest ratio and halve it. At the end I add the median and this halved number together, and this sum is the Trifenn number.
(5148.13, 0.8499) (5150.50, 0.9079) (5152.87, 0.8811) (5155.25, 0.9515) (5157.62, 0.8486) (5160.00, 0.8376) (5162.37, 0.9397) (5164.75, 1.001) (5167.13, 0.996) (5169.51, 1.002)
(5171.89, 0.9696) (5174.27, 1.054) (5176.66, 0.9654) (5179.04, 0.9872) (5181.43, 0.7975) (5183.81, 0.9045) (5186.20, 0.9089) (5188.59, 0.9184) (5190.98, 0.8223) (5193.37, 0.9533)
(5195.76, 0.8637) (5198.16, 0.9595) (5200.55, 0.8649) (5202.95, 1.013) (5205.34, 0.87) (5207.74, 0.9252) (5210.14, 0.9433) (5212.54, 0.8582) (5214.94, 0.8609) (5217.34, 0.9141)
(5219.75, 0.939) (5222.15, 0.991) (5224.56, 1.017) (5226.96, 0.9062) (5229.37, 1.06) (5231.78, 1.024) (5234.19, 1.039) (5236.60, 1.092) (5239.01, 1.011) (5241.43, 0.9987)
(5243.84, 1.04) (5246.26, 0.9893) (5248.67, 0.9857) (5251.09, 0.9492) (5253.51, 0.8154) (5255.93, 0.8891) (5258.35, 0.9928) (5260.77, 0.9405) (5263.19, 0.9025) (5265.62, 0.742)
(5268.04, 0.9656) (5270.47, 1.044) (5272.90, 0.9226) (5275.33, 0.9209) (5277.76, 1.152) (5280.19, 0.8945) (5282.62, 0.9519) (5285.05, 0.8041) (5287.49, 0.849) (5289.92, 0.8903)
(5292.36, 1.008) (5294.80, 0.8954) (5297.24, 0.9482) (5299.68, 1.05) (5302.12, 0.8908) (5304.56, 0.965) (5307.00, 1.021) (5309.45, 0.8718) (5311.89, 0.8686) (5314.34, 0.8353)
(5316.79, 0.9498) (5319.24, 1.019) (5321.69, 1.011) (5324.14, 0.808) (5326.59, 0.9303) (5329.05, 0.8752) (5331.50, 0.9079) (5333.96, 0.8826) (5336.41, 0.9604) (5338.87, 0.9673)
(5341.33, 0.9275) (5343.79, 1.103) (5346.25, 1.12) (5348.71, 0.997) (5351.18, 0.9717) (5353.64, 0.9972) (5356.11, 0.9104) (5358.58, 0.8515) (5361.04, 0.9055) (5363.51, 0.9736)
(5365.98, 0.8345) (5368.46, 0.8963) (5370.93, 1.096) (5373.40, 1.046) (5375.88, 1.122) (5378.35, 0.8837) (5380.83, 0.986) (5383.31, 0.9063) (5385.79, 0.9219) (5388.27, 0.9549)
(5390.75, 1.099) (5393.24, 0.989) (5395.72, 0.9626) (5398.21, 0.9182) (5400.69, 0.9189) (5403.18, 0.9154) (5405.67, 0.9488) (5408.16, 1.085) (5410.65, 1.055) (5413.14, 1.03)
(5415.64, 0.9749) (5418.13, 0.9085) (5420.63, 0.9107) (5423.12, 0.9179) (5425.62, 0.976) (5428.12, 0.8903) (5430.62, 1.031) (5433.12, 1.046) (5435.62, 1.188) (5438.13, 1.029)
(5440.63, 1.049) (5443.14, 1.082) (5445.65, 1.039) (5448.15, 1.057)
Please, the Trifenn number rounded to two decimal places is 2.14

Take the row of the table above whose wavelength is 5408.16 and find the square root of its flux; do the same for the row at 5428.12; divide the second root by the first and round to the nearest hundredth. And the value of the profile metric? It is 0.91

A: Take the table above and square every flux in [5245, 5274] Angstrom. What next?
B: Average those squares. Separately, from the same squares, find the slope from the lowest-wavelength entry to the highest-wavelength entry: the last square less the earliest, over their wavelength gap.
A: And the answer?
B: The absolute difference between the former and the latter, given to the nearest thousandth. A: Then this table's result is 0.873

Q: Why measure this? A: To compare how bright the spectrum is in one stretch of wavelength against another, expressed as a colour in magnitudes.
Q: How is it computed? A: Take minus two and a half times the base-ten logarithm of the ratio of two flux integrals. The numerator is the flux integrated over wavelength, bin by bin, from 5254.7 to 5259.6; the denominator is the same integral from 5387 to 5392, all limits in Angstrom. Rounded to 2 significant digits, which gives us 0.12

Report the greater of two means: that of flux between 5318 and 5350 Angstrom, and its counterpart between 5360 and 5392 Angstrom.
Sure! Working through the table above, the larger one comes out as 0.97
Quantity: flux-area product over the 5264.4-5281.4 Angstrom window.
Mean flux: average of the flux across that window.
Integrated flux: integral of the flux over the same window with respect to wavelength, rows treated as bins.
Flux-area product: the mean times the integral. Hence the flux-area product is 15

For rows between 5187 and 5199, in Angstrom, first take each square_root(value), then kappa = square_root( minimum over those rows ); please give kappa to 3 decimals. 0.952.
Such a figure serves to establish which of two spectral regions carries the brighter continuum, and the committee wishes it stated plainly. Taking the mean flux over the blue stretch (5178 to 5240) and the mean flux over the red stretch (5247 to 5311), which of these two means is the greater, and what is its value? 0.940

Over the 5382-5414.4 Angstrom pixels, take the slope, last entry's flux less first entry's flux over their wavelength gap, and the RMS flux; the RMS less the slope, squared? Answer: 0.95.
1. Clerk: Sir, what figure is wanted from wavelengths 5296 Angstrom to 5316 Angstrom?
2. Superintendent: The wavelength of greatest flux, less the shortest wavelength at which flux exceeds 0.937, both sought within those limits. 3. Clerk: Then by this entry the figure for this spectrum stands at 2.4 Angstrom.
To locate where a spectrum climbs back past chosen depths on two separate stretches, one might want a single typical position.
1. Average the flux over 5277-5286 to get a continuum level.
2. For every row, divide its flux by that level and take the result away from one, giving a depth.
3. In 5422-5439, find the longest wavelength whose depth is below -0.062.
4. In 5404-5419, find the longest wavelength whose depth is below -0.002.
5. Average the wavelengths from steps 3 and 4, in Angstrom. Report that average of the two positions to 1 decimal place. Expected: 5426.9 Angstrom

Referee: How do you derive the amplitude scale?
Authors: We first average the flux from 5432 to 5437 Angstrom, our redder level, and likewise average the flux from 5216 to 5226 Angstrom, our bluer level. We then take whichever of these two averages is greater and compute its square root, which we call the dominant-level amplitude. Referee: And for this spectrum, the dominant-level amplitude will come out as 1.06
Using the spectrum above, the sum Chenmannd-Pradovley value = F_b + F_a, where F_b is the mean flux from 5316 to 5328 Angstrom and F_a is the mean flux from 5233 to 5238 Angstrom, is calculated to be 2.01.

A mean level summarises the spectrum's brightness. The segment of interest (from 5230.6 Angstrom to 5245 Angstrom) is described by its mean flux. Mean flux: 1.03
